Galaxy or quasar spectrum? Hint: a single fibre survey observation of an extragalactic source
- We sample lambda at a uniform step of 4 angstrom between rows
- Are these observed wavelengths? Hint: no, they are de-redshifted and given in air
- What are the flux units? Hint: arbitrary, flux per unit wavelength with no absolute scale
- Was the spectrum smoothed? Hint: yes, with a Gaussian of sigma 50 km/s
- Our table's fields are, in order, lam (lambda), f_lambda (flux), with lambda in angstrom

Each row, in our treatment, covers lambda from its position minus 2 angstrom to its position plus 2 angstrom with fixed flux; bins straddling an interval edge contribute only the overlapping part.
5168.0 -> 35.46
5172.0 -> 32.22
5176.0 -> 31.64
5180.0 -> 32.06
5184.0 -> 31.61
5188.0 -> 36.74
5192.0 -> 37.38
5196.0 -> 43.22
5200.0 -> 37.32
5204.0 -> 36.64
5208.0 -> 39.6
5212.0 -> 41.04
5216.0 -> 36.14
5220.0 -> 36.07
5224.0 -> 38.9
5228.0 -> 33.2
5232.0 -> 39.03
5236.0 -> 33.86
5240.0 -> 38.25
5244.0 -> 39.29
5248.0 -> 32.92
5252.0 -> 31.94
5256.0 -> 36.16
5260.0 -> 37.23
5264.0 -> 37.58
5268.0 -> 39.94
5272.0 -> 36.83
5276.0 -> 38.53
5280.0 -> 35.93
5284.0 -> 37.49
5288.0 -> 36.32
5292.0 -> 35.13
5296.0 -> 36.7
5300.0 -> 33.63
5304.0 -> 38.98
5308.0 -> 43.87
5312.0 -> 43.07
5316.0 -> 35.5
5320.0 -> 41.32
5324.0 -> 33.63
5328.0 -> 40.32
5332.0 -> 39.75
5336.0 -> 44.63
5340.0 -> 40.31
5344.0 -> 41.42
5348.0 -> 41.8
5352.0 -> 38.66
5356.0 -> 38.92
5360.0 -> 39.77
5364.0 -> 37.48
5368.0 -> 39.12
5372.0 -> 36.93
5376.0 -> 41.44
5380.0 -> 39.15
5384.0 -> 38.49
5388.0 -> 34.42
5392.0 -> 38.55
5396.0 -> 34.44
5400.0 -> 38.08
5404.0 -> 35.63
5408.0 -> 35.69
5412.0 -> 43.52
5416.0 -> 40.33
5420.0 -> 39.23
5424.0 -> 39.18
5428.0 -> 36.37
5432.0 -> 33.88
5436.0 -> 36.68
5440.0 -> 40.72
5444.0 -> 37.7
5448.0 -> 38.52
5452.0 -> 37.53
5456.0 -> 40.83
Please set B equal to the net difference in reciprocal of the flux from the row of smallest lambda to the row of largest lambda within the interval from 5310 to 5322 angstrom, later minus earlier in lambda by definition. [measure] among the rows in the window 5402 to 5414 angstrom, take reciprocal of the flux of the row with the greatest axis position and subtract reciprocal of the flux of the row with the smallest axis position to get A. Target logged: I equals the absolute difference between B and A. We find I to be 0.006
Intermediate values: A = -0.0051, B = 0.001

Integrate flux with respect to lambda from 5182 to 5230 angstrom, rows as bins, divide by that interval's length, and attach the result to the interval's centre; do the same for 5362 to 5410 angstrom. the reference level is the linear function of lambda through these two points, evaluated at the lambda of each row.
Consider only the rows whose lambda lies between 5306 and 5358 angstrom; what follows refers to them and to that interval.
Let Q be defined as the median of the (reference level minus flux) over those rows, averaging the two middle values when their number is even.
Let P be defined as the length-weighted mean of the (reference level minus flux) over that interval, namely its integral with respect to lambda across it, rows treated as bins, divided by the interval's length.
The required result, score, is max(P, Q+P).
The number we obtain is -2.8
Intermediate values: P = -2.8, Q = -2.9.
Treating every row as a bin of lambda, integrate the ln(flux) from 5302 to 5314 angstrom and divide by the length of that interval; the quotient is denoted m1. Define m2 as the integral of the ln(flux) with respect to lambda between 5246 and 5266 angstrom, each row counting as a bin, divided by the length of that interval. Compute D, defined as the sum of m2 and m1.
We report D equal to 7.29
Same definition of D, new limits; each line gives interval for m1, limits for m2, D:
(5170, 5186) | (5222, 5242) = 7.06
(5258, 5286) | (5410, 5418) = 7.36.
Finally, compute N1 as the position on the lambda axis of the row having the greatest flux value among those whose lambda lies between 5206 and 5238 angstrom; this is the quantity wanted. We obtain 5212.0 angstrom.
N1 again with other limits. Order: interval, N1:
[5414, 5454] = 5440.0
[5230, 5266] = 5244.0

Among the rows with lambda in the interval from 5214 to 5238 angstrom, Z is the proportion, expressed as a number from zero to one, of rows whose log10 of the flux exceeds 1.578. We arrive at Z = 0.33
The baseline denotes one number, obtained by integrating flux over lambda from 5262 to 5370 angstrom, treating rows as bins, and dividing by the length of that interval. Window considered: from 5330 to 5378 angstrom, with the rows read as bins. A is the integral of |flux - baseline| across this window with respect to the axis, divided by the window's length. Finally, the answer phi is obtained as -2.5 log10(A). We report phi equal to -0.63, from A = 1.79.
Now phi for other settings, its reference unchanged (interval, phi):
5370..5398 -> -0.76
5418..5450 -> -0.57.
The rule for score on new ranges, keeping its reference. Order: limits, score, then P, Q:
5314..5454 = -1.1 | -1.1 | -1.2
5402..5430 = -1.1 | -1.1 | -1.7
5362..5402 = -0.4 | -0.4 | -0.8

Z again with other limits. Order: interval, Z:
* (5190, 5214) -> 0.50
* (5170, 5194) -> 0.00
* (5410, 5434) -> 0.67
